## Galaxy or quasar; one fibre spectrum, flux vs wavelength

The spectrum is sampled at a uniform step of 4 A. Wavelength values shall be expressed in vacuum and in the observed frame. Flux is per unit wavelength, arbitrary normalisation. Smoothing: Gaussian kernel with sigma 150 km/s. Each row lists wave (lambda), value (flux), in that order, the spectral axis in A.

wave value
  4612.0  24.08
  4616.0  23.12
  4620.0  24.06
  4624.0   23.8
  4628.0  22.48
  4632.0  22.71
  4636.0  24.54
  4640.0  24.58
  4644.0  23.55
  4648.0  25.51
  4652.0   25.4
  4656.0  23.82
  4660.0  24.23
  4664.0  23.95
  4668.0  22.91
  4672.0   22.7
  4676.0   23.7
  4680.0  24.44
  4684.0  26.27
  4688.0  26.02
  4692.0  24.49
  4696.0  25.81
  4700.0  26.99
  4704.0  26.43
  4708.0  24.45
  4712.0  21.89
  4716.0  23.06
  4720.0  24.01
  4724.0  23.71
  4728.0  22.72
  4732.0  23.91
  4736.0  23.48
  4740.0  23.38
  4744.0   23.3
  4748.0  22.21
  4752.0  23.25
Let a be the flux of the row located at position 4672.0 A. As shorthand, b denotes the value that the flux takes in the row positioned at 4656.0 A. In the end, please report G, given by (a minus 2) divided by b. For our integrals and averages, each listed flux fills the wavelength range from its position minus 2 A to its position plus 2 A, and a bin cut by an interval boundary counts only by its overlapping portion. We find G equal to 0.869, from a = 22.7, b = 23.82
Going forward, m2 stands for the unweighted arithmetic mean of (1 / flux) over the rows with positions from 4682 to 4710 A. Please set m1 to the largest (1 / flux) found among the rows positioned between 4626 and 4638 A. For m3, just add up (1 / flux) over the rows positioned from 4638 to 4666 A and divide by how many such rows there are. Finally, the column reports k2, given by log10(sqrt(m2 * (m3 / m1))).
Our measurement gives -0.723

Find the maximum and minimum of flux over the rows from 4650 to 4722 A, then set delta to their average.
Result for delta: 24.44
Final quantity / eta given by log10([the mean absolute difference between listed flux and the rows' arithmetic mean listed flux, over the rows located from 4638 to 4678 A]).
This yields -0.15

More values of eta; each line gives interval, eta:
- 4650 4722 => 0.05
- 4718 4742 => -0.47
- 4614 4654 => -0.07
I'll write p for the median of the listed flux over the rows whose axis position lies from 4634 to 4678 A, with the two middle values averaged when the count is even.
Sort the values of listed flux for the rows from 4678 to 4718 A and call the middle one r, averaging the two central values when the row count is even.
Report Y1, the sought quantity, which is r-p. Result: 1.2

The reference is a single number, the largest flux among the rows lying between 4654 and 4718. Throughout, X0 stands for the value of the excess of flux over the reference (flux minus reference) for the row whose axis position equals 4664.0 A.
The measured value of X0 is -3.0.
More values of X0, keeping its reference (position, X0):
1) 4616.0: -3.9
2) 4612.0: -2.9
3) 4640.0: -2.4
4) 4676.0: -3.3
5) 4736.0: -3.5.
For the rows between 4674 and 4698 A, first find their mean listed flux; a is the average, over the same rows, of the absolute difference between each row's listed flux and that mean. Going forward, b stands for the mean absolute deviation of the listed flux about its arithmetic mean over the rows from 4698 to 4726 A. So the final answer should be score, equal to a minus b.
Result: -0.5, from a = 0.91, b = 1.4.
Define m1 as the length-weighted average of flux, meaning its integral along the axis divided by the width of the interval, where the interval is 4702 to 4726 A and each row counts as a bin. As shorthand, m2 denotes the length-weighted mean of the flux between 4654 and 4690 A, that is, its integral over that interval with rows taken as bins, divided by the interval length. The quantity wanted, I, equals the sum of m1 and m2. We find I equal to 48.2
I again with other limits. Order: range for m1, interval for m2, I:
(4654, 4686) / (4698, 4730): 48.2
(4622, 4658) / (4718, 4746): 47.5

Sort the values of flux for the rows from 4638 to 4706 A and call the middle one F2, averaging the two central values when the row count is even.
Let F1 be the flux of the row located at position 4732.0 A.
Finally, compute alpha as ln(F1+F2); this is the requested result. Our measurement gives 3.88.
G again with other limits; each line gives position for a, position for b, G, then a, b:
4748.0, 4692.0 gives 0.825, 22.21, 24.49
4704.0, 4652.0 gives 0.962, 26.43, 25.4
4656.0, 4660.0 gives 0.901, 23.82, 24.23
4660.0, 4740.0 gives 0.951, 24.23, 23.38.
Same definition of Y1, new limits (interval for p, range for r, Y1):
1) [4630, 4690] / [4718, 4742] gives -0.6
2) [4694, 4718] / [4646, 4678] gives -1.2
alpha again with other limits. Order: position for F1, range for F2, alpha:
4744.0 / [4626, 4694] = 3.86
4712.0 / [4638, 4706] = 3.84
